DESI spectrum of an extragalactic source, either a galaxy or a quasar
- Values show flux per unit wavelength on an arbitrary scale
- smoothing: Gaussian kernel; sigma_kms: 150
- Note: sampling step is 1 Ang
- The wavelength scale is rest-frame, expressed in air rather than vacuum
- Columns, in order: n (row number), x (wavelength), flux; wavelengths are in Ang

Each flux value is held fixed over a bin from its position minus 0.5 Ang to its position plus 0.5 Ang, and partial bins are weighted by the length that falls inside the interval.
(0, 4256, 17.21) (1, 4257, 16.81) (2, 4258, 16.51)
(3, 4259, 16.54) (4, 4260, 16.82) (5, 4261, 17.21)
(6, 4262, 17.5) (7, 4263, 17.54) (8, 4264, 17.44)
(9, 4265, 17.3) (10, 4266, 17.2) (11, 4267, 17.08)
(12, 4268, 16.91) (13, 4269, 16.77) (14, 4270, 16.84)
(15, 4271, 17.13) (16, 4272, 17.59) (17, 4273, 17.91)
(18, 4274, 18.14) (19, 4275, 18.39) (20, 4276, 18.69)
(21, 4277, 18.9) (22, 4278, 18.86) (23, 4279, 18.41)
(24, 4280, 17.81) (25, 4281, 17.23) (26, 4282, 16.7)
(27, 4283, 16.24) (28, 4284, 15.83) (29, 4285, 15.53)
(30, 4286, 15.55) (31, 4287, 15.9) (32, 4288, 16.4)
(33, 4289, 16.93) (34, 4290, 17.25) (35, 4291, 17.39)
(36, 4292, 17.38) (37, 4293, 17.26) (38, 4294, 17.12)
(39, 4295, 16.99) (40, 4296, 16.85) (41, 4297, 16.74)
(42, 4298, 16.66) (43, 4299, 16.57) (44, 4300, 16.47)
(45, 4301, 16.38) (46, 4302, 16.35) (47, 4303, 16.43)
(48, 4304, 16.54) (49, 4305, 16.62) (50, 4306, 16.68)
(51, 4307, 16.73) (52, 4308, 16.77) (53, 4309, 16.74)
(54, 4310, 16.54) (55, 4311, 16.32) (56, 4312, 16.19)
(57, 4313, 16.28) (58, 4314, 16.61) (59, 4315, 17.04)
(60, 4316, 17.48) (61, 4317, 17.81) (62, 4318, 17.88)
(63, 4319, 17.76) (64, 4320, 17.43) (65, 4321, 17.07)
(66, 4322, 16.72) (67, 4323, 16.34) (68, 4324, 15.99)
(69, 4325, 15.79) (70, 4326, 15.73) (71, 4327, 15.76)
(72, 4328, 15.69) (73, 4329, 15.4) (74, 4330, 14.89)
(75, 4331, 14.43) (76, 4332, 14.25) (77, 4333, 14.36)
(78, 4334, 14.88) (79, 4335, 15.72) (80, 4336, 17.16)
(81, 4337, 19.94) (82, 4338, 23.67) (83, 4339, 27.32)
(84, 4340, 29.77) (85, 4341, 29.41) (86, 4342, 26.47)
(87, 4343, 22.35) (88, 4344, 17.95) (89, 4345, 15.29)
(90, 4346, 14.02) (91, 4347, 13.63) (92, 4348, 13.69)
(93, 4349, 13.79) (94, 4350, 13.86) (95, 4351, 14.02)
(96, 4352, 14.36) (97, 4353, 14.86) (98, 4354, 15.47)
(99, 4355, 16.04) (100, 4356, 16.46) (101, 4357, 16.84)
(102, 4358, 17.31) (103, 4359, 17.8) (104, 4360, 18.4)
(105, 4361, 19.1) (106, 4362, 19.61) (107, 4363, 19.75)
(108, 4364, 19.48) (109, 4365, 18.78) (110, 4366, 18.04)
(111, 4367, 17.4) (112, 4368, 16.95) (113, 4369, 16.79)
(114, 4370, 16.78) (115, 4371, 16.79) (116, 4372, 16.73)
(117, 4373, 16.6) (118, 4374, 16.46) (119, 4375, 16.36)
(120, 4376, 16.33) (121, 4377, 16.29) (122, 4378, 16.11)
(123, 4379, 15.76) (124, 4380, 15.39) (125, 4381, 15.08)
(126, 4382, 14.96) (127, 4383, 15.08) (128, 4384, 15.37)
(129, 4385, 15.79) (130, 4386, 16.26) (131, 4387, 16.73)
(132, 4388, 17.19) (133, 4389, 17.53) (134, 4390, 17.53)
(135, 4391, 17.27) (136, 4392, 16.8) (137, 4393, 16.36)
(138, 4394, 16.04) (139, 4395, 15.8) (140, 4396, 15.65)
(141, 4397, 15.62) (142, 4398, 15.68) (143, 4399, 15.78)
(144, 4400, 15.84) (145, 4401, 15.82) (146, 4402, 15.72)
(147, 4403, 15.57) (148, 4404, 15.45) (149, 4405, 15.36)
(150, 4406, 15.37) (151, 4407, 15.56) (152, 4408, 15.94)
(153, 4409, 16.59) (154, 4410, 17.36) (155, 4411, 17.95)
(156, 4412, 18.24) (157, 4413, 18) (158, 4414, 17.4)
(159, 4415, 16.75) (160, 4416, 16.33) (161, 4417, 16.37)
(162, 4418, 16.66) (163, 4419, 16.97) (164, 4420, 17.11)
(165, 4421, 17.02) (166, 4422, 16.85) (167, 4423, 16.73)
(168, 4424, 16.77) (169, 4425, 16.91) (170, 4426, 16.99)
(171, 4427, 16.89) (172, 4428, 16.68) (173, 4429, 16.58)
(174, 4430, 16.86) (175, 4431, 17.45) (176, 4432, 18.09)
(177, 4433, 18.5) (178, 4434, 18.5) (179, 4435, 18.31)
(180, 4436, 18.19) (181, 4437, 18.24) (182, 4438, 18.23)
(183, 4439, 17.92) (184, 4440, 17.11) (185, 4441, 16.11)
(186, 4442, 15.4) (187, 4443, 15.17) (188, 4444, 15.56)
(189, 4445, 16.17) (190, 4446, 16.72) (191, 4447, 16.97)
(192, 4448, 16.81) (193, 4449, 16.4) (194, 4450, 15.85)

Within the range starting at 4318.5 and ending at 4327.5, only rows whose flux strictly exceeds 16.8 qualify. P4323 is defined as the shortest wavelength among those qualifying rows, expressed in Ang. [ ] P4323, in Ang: 4319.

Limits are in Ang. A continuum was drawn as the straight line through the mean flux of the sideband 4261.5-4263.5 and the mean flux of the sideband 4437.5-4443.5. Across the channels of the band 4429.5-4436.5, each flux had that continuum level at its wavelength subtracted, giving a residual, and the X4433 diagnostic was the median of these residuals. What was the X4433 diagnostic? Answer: 1.5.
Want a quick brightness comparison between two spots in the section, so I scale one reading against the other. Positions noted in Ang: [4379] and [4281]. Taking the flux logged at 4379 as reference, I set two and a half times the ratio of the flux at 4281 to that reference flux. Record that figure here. 2.73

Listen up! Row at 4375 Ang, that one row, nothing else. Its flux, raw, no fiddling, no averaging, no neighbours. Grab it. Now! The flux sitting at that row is 16.36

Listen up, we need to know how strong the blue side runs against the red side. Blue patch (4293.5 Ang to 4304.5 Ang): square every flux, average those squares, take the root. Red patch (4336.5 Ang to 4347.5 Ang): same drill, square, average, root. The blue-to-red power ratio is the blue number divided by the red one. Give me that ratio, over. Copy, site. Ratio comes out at 0.74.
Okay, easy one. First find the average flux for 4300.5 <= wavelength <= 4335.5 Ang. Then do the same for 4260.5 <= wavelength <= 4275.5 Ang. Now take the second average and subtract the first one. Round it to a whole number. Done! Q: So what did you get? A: 1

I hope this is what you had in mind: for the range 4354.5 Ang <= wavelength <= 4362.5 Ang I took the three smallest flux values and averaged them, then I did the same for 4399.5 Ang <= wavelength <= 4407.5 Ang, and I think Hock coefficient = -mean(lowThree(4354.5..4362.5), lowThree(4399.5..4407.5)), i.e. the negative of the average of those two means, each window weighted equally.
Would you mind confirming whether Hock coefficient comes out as -15.9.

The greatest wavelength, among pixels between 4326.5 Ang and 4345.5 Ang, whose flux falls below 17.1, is 4345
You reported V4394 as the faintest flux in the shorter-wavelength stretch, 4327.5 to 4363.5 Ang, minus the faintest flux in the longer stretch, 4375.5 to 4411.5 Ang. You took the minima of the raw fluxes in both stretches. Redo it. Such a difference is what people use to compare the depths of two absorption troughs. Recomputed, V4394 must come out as -1.3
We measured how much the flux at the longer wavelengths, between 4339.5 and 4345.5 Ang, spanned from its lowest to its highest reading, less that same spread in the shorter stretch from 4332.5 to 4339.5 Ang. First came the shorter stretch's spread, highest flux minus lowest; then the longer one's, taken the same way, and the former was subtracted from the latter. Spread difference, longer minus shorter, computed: 1.5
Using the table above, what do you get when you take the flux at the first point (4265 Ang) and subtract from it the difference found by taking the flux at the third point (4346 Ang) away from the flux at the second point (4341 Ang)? 1.9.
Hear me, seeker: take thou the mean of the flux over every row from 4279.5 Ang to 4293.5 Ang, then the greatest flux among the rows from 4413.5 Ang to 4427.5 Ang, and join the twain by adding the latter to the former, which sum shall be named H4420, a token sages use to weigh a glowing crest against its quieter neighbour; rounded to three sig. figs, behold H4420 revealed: 34.1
